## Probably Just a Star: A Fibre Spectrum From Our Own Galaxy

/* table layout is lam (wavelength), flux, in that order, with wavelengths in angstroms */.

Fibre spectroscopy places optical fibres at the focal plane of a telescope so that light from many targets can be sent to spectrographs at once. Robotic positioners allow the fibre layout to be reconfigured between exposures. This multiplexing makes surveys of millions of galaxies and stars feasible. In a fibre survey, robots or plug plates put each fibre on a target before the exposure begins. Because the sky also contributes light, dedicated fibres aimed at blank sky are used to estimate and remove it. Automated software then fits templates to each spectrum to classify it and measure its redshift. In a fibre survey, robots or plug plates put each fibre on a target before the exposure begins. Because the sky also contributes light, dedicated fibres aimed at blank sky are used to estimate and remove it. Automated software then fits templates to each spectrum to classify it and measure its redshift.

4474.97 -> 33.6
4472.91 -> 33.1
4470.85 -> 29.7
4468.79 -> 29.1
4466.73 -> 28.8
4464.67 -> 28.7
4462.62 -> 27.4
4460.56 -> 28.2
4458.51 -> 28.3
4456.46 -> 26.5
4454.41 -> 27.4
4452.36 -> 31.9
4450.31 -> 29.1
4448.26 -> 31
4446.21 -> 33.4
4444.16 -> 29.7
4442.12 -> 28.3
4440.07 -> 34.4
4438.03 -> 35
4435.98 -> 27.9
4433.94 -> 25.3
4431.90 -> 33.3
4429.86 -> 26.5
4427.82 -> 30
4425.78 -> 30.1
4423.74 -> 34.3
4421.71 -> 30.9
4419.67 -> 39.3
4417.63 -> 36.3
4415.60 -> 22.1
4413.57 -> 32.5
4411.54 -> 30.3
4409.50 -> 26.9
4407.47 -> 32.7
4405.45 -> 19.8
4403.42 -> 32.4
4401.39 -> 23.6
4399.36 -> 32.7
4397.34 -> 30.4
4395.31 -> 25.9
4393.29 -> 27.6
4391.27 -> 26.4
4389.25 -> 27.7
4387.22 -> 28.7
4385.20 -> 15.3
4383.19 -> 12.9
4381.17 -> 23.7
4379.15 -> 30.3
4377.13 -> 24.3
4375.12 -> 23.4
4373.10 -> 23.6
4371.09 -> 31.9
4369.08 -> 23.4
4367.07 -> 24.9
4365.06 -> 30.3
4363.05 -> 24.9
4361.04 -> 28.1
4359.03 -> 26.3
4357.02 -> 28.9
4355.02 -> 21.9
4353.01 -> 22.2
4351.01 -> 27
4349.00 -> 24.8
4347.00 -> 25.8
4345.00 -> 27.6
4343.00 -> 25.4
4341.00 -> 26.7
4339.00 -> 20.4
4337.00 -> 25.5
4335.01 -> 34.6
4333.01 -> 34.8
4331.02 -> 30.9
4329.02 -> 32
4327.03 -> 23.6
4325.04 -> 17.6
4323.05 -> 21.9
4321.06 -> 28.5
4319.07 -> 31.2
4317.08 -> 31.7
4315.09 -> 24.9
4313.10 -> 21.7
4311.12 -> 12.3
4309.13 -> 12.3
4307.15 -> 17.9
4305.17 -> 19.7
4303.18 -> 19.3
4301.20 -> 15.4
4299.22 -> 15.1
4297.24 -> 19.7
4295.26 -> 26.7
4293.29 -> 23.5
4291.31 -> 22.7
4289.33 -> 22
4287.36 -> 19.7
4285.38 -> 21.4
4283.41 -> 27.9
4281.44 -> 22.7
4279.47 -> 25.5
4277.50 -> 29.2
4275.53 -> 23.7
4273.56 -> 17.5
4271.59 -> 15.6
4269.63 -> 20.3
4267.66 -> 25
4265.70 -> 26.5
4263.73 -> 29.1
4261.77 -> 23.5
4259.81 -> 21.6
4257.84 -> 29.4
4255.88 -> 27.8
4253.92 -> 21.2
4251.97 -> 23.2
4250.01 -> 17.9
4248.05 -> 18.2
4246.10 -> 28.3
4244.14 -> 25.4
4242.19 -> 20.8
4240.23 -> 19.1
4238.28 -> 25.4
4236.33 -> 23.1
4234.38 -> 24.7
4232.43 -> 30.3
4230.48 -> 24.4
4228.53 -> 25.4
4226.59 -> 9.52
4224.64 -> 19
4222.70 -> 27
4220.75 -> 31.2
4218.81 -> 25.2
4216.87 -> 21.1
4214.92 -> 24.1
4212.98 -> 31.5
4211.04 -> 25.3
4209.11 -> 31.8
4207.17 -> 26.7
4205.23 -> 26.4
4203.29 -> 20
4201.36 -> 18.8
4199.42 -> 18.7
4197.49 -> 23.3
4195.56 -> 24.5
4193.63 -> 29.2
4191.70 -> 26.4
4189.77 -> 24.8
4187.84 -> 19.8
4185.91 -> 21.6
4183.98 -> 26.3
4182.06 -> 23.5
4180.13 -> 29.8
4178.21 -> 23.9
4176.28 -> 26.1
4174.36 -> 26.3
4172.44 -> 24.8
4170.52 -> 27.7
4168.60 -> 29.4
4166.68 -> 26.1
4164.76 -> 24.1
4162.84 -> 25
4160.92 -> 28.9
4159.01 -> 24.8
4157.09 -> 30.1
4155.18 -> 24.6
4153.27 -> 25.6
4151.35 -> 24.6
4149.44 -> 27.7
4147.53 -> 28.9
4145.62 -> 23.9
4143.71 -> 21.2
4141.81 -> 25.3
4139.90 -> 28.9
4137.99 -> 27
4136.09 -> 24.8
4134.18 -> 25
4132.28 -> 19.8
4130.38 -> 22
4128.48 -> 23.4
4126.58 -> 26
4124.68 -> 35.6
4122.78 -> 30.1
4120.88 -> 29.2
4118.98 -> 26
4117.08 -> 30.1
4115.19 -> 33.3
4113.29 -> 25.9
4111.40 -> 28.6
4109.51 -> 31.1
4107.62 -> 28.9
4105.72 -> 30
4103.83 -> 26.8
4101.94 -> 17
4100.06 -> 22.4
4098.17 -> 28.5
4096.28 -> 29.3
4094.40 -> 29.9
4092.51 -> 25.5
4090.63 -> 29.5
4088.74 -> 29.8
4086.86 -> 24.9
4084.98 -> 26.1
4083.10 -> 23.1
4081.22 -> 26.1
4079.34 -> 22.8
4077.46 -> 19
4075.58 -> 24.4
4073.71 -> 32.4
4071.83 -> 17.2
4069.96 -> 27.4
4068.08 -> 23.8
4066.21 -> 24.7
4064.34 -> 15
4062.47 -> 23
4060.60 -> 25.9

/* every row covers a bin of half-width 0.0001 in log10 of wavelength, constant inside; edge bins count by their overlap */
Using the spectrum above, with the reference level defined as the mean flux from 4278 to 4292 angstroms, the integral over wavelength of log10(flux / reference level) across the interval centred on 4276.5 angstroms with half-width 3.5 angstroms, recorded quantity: 0.1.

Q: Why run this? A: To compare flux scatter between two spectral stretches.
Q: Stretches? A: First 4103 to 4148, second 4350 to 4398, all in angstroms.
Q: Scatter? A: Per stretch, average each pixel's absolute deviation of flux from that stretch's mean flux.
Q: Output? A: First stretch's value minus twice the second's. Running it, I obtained -3.5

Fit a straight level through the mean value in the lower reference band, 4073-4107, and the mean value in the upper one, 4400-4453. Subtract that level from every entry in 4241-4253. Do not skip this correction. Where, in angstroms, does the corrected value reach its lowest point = 4250.01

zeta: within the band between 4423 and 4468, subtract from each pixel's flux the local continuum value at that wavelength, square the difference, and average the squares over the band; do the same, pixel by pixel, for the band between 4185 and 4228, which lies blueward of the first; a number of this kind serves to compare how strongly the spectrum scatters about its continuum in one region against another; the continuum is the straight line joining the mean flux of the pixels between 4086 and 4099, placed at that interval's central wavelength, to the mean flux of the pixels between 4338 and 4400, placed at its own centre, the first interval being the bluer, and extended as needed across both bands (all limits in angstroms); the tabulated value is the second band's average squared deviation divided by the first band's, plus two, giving 3.1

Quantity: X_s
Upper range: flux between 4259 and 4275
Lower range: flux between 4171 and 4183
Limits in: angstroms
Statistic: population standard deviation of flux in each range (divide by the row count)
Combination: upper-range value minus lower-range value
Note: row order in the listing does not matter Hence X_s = 2.2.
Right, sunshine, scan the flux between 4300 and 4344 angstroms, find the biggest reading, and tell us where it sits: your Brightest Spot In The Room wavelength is 4333.01 angstroms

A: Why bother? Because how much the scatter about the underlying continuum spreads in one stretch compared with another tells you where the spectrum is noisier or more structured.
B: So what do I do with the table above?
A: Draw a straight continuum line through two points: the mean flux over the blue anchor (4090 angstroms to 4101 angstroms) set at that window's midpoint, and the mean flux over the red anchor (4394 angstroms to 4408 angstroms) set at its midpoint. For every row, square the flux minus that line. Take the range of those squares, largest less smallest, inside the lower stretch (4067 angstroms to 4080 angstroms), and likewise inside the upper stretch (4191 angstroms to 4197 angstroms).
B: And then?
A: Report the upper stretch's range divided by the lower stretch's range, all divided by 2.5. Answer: 0.0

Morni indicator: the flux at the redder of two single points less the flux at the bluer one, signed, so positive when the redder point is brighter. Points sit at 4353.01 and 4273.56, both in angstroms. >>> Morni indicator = 5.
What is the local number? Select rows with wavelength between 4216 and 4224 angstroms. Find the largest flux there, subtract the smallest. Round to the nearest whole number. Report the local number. 10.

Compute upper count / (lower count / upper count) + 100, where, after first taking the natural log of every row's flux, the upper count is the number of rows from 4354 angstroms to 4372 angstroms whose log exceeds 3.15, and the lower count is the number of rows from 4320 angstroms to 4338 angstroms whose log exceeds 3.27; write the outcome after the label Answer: 113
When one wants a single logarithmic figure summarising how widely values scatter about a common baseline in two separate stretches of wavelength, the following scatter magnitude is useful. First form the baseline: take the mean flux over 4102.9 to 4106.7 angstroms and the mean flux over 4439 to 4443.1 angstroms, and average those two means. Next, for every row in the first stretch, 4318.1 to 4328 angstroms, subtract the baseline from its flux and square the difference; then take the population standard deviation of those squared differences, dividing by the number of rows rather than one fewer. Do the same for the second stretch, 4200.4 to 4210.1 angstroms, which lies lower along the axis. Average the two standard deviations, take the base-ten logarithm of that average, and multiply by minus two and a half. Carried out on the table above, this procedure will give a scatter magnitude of -4.3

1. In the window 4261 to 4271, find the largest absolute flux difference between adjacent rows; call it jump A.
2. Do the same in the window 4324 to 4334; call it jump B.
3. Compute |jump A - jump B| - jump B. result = -5.6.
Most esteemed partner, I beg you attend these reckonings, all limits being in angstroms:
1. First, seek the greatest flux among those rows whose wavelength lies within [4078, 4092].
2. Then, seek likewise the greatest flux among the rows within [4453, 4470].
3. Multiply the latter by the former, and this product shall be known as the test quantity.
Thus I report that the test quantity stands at 867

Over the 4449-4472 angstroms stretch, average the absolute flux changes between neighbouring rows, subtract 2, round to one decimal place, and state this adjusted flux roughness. -0.7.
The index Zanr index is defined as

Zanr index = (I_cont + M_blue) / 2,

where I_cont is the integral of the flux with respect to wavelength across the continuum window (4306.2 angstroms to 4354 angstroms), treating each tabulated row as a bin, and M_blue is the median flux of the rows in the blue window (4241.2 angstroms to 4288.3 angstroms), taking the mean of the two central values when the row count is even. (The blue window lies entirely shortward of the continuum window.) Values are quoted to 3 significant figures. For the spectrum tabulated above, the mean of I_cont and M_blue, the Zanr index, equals 611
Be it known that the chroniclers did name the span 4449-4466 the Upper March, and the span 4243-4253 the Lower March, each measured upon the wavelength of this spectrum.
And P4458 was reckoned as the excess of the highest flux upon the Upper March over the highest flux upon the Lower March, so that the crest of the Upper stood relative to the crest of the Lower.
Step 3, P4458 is 4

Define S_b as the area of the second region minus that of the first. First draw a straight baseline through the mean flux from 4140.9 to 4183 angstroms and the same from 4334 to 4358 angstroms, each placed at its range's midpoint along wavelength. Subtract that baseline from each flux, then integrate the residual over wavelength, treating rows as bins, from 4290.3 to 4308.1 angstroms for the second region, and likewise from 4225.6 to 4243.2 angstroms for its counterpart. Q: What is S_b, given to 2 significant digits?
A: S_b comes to -45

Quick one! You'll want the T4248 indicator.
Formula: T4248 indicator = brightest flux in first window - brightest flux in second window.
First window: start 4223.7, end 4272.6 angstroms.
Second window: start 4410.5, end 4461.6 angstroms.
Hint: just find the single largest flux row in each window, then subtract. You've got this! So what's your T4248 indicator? -9.0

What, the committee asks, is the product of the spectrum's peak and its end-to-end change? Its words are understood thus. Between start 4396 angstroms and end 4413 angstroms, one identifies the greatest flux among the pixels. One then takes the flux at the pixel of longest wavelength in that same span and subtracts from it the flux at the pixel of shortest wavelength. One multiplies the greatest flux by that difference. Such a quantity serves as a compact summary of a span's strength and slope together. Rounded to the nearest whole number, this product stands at -3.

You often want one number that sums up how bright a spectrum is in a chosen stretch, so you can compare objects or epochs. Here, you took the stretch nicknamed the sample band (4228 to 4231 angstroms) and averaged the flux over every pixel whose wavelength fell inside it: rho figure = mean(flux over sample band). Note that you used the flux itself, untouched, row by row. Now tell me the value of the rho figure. 24.9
